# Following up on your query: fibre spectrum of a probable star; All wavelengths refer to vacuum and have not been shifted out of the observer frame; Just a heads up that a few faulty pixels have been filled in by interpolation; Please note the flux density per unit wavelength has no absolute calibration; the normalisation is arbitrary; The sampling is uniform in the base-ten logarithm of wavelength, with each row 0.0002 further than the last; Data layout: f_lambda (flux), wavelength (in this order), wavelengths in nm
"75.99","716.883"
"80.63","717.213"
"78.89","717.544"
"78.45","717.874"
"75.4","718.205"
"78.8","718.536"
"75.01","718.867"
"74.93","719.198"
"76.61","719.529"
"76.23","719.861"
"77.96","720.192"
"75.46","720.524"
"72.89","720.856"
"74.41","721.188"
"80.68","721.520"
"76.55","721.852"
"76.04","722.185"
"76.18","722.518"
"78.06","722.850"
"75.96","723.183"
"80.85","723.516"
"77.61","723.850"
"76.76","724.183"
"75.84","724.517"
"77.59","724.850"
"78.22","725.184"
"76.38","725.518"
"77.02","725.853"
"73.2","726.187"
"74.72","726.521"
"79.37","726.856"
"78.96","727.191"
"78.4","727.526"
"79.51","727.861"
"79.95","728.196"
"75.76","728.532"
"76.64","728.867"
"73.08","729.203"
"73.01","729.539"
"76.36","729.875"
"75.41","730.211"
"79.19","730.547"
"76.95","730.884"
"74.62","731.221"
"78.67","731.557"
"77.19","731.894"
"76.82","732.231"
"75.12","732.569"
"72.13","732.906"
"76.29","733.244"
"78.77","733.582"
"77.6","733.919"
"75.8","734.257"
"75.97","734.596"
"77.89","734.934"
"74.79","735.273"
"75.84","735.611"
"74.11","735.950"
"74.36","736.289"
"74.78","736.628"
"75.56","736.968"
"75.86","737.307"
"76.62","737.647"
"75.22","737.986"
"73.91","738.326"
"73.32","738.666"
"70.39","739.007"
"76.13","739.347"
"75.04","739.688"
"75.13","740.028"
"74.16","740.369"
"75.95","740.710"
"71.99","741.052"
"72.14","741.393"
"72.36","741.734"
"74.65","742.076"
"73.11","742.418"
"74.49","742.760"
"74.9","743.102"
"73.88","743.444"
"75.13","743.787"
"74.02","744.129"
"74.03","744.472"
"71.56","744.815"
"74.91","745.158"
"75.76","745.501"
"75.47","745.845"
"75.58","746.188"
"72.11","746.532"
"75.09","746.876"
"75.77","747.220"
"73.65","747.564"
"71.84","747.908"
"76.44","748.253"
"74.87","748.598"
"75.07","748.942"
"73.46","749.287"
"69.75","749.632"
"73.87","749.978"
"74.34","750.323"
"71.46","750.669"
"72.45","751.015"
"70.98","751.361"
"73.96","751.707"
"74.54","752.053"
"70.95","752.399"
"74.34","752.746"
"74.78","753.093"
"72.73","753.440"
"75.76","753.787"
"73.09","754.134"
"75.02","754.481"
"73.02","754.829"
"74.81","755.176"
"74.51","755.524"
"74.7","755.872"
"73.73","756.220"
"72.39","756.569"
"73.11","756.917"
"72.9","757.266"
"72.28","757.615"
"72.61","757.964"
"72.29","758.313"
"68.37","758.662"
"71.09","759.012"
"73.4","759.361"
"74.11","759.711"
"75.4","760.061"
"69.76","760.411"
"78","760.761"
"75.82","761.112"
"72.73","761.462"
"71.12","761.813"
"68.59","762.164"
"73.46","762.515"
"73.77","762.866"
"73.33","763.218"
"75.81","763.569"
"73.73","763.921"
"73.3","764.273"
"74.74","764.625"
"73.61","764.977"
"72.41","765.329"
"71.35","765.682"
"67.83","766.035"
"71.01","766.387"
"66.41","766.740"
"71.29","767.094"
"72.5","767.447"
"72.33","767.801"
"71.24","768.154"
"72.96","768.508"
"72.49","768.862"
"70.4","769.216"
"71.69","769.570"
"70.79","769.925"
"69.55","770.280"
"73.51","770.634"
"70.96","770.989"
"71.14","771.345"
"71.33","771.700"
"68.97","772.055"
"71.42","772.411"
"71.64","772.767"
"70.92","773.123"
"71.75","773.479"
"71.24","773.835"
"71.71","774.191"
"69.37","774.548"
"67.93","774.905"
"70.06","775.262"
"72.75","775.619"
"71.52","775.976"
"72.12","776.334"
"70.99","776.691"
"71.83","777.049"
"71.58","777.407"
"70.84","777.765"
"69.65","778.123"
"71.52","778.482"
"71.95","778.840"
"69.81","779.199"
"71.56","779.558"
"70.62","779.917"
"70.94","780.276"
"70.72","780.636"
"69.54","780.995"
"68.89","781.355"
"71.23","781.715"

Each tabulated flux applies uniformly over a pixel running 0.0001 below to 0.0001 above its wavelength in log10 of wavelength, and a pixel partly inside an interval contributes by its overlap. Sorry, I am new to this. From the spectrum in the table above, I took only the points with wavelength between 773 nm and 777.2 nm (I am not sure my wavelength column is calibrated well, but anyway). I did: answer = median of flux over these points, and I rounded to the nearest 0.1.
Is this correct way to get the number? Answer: 71.4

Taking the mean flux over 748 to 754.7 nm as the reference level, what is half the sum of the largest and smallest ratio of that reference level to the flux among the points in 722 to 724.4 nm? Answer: 0.94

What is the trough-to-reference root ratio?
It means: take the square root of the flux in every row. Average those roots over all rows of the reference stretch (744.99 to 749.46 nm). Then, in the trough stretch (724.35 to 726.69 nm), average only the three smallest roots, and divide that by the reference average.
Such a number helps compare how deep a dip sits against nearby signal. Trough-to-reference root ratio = 1.000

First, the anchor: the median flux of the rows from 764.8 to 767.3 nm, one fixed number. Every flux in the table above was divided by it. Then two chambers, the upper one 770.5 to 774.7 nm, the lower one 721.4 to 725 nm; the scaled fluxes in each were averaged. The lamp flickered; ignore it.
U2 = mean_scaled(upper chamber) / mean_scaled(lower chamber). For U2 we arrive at 0.919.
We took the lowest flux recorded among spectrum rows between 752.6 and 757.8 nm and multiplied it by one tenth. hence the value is 7.23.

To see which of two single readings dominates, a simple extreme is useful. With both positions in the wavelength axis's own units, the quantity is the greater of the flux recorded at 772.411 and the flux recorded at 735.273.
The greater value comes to 74.8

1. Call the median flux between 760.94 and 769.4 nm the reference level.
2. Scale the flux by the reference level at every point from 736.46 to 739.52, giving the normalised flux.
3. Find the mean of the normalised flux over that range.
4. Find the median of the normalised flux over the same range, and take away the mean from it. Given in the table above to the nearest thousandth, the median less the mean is 0.008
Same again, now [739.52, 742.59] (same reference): 0.004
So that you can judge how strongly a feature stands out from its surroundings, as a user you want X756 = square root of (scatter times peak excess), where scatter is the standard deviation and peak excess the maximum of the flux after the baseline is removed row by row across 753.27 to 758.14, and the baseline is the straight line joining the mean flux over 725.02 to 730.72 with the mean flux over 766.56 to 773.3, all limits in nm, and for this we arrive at 1.6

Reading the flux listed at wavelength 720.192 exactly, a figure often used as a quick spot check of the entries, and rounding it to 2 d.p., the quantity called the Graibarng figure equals 77.96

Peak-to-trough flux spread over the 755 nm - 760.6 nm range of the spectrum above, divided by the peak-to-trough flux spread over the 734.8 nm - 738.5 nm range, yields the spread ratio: 1.8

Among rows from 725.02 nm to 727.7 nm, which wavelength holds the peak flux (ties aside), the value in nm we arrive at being 726.856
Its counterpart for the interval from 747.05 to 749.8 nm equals 748.253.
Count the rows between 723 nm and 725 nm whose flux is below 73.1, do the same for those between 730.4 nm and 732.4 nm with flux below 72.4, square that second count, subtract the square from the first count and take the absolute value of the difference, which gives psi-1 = 0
